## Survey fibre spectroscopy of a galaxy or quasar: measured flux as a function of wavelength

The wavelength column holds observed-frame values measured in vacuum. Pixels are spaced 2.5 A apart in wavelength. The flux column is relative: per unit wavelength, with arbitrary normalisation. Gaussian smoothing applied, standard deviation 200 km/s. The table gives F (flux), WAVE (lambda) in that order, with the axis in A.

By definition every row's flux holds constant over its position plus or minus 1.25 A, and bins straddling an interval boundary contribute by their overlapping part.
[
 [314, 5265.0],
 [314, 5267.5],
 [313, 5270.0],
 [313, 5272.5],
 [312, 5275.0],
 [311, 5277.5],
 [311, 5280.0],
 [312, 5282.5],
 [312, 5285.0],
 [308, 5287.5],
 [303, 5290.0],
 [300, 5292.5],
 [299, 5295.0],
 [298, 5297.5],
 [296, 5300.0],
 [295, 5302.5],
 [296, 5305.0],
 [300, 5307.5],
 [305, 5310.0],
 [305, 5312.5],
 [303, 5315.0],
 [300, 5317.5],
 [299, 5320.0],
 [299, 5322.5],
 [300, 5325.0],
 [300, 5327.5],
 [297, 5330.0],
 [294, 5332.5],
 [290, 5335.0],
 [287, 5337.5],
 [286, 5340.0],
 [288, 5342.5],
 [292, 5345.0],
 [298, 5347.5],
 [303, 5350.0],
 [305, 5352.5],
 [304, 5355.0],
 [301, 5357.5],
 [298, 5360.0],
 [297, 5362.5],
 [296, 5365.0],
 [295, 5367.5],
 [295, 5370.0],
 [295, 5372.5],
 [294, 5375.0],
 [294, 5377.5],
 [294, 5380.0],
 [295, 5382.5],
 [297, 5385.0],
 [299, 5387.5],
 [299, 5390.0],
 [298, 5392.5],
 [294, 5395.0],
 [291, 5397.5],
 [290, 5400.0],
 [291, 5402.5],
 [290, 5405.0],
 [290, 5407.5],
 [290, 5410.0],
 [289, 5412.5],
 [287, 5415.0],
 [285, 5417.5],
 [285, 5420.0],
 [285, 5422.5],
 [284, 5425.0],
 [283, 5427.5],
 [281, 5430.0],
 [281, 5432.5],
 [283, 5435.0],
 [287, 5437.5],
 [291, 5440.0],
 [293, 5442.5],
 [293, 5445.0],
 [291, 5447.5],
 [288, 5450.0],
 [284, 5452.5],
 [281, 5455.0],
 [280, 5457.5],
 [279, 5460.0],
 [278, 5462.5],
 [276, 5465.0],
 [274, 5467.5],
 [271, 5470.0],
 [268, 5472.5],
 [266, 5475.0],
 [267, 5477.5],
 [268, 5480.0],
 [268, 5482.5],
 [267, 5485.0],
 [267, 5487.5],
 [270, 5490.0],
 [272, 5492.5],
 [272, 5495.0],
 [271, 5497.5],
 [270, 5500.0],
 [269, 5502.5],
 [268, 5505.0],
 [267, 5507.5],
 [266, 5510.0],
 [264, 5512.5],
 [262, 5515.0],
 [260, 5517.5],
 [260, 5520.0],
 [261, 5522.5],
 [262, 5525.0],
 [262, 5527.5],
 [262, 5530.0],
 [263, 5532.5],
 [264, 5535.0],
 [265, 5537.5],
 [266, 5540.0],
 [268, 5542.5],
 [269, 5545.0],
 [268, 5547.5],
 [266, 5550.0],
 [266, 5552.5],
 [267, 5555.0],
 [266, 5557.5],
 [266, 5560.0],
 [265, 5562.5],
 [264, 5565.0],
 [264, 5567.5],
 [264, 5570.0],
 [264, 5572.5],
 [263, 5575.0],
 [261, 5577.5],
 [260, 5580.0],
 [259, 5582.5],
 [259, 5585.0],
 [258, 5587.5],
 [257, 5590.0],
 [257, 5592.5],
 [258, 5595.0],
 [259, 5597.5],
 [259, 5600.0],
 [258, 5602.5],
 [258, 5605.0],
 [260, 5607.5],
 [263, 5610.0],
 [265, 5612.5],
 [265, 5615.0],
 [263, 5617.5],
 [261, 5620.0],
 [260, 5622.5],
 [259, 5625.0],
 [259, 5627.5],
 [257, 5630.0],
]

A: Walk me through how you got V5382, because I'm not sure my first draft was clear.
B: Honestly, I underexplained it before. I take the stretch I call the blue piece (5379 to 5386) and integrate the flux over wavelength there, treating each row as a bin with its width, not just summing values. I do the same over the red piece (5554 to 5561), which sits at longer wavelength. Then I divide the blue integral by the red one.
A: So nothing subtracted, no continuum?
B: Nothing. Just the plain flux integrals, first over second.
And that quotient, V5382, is 1.11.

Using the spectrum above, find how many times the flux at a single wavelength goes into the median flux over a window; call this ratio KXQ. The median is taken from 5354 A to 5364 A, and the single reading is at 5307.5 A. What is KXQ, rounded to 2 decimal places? 1.00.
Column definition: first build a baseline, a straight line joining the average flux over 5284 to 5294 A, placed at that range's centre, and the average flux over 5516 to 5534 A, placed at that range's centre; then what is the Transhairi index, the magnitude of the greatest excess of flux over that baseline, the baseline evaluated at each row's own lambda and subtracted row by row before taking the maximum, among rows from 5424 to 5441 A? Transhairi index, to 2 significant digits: 14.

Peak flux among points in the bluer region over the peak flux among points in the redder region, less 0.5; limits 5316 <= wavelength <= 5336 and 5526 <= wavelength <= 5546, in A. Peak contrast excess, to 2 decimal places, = 0.62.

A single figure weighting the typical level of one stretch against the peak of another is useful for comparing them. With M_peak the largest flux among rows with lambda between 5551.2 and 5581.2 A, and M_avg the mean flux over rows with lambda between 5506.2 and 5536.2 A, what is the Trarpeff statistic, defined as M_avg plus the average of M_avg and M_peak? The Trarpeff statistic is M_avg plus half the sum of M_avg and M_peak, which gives 528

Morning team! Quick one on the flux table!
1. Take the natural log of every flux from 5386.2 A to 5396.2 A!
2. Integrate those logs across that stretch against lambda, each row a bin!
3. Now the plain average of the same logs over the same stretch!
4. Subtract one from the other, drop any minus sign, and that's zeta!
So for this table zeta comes 51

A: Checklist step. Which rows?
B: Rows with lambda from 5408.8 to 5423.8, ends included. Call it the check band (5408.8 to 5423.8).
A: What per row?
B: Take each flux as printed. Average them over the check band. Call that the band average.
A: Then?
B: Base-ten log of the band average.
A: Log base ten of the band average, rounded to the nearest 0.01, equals 2.46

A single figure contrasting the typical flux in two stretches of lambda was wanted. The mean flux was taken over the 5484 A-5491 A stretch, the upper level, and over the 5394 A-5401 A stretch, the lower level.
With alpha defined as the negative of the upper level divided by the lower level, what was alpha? -0.919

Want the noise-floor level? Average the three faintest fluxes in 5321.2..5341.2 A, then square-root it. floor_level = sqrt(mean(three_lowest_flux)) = 17.0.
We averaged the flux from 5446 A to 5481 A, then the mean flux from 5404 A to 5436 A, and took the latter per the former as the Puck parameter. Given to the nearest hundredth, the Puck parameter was 1.03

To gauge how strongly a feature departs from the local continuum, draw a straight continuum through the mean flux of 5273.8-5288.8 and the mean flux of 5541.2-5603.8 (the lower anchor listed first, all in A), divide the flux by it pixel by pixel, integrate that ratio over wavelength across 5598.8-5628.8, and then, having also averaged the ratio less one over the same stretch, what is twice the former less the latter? 61.2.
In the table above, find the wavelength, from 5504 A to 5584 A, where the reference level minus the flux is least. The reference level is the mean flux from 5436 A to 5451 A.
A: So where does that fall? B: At 5545.0 A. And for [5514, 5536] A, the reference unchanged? 5535.0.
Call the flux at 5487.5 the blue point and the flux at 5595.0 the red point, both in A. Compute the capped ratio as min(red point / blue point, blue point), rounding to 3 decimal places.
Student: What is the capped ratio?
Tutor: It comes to 0.966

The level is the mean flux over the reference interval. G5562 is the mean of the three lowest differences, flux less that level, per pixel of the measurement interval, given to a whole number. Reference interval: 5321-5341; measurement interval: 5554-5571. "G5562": -30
